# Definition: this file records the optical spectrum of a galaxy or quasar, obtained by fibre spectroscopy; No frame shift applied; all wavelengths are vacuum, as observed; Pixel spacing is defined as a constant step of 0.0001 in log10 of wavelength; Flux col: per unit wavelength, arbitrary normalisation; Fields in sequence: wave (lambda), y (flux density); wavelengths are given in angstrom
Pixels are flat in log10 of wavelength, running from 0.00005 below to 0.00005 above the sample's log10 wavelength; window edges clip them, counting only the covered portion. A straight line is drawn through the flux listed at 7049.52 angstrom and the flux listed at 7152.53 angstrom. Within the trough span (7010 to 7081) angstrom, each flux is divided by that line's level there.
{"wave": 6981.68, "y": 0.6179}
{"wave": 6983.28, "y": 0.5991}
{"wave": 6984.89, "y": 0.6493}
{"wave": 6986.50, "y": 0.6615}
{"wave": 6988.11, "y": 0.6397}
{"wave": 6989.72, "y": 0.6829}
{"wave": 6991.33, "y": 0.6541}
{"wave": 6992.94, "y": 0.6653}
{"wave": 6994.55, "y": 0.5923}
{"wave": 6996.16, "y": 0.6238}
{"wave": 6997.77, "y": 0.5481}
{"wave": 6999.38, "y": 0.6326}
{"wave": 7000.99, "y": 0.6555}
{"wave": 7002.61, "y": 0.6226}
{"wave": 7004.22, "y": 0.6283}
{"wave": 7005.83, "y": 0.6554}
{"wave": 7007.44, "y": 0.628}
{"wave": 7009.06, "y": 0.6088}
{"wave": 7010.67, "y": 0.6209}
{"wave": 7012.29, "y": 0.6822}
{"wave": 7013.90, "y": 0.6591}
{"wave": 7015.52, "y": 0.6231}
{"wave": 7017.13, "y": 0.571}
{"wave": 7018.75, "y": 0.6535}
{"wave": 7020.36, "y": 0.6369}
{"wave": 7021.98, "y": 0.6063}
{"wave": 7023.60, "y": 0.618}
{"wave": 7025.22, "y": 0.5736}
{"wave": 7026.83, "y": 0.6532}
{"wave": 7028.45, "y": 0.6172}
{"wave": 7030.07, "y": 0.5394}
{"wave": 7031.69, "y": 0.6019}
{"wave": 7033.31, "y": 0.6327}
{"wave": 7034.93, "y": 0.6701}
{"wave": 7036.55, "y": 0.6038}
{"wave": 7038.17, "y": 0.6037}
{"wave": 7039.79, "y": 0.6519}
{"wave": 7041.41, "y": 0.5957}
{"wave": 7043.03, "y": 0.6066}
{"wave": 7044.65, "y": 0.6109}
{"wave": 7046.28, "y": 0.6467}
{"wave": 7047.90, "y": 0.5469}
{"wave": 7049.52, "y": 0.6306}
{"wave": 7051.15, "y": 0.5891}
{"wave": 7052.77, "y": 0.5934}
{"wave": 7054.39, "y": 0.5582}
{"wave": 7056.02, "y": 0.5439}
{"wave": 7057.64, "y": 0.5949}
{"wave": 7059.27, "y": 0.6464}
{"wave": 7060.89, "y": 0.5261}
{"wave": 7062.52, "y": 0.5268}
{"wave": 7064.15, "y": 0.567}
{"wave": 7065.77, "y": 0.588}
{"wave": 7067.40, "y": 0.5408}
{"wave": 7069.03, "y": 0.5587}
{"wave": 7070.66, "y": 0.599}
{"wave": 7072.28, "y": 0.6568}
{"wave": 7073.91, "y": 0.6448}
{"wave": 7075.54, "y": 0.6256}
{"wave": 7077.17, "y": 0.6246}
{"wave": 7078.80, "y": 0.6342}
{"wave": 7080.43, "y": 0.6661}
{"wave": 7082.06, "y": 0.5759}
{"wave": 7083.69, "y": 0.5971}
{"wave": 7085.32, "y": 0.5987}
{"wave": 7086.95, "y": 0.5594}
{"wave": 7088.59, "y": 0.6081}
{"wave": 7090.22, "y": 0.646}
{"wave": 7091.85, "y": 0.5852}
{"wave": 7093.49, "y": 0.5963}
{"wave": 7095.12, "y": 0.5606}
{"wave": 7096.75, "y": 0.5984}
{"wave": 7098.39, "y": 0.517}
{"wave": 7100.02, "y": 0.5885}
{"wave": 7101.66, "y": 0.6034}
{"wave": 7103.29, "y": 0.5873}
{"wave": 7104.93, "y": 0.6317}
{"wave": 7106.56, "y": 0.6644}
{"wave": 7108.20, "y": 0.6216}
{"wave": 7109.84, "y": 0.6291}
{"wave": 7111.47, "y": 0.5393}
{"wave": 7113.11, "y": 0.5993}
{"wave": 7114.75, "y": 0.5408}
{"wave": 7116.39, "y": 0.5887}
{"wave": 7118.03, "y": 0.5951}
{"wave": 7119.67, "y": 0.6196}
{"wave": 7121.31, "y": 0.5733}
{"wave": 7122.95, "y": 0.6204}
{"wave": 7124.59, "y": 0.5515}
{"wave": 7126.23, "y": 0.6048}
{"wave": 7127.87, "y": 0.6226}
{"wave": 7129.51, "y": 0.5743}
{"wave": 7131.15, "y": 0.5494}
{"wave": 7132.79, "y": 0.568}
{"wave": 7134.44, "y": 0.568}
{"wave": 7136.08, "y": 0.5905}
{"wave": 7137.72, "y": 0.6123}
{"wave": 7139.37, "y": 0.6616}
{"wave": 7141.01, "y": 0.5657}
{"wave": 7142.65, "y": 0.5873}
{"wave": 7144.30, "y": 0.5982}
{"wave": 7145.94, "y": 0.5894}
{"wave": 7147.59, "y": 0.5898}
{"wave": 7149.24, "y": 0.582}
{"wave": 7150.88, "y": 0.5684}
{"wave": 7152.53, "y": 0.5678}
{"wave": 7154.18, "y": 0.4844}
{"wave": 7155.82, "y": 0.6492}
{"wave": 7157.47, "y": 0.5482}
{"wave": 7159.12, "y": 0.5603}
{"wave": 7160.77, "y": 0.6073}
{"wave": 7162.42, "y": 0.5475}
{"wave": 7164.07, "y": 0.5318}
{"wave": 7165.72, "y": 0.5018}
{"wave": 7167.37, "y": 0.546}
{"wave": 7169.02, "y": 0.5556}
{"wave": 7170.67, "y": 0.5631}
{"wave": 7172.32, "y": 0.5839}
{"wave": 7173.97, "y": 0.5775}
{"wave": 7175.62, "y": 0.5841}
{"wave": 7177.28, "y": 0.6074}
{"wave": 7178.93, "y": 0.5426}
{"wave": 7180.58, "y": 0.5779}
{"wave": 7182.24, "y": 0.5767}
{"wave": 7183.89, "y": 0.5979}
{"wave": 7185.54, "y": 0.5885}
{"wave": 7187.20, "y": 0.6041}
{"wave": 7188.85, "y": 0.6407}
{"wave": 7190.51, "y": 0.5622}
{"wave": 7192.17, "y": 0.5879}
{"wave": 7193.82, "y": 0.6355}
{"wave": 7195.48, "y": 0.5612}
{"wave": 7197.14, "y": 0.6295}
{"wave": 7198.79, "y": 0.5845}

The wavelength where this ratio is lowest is 7030.07 angstrom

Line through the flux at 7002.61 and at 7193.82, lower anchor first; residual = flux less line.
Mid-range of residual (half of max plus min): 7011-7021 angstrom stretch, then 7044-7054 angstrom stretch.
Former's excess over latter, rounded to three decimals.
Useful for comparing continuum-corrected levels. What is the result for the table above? 0.032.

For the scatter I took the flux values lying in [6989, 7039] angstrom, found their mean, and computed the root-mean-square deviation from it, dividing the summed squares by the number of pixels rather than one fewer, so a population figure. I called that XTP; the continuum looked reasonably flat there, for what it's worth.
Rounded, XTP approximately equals 0.0350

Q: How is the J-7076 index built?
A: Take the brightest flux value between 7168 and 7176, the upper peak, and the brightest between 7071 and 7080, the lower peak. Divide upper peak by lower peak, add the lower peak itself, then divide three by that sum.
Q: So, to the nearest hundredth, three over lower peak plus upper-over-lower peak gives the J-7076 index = 1.94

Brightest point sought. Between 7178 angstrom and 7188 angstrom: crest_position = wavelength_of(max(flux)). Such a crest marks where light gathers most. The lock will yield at 7187.20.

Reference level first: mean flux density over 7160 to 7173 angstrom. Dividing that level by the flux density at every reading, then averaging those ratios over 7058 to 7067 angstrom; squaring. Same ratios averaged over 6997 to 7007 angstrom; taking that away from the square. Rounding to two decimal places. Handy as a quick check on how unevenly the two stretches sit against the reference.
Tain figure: 0.06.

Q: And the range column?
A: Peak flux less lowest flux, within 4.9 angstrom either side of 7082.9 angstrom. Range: 0.107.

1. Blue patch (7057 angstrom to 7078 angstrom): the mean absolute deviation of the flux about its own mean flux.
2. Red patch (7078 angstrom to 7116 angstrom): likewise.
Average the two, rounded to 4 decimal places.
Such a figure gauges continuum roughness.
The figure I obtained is 0.0332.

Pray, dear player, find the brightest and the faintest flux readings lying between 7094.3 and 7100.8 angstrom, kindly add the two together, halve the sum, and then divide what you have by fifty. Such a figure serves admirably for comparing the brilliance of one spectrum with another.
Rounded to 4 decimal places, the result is 0.0112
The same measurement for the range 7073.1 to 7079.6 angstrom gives 0.0127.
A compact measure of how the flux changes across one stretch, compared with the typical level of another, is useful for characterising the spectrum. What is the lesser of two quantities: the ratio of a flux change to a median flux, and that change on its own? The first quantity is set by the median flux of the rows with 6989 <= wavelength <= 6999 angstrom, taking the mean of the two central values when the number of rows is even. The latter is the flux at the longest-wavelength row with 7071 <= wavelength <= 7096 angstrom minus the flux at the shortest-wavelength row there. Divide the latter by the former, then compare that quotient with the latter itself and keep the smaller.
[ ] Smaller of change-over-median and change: -0.151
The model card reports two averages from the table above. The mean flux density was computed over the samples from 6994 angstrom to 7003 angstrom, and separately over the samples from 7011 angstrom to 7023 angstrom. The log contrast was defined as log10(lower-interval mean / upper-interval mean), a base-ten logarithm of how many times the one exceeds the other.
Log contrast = -0.014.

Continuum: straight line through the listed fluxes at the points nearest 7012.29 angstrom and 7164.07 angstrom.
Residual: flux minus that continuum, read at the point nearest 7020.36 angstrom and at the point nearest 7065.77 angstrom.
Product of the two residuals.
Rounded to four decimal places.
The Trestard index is 0.0015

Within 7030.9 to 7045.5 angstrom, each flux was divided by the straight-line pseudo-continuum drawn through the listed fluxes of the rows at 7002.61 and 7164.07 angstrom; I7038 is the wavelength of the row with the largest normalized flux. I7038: 7034.93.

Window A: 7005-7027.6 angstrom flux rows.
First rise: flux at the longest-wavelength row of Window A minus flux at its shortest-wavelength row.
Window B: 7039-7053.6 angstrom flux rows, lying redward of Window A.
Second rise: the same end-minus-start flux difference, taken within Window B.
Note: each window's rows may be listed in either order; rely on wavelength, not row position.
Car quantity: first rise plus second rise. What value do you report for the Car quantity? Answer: -0.061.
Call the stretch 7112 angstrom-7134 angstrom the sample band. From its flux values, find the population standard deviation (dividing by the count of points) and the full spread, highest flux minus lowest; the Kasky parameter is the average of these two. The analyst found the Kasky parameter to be 0.054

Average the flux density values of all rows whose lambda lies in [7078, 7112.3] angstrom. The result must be 0.600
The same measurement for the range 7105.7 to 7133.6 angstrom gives 0.592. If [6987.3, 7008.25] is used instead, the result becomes 0.633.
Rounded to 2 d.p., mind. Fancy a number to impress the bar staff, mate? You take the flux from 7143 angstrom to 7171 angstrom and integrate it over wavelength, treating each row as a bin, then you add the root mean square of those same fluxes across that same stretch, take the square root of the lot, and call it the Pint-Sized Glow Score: 4.05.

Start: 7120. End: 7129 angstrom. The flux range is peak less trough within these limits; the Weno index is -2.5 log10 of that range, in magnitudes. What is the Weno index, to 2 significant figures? 2.9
